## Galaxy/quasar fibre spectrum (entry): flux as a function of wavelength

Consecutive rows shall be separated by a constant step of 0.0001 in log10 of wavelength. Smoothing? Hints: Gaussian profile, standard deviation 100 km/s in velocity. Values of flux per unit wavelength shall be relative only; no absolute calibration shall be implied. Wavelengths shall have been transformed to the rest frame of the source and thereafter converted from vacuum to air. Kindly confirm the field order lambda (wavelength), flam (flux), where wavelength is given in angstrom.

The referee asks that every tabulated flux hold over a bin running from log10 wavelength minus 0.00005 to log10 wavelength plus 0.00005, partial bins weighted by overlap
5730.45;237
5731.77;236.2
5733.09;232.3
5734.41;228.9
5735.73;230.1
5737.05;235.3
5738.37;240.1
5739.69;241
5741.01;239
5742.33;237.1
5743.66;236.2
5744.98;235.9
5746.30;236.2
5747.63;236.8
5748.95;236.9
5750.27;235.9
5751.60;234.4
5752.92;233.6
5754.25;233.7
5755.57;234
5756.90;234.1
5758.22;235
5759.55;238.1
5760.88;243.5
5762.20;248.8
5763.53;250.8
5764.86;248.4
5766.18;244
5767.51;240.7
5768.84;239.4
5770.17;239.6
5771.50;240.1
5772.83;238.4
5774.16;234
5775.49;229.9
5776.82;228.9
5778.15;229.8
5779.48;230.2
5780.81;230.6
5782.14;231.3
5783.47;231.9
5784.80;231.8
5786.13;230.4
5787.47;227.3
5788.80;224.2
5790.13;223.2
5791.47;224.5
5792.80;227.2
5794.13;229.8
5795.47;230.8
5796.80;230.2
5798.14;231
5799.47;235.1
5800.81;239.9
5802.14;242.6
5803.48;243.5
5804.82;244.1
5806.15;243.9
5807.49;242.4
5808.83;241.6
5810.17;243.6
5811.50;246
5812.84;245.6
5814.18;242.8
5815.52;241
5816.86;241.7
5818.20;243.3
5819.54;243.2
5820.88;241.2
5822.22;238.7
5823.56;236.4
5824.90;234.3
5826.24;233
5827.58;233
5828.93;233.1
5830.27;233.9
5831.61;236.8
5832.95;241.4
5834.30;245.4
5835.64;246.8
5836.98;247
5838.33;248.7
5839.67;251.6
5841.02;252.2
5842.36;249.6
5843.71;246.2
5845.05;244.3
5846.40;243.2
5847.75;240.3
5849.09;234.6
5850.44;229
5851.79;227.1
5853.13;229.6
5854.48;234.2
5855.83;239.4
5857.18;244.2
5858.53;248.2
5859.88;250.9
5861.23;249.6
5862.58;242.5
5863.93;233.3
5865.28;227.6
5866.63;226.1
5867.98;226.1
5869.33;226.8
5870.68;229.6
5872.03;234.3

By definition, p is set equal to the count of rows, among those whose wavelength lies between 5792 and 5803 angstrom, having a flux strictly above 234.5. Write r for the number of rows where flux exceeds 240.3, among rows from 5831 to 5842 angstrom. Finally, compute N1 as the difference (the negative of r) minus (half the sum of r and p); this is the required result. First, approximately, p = 3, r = 7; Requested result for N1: -12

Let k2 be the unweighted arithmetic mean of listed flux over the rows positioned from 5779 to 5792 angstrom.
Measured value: 229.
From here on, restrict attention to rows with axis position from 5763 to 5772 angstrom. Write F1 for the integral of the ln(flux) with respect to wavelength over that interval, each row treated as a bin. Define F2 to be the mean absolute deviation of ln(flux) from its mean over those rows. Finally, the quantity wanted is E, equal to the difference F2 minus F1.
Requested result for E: -49.4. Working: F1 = 49.4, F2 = 0.016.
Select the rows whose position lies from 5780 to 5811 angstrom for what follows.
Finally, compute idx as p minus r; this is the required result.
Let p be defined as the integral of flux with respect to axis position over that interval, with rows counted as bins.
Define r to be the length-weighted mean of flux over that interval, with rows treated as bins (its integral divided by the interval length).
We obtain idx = 7022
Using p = 7256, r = 234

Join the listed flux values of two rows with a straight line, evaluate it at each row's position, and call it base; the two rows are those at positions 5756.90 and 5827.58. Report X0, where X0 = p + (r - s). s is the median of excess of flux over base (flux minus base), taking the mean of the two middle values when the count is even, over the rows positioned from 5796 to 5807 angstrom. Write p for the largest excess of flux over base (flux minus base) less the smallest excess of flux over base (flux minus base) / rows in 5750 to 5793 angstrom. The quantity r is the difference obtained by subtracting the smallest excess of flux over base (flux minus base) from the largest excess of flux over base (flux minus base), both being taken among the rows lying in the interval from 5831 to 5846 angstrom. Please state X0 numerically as 34.9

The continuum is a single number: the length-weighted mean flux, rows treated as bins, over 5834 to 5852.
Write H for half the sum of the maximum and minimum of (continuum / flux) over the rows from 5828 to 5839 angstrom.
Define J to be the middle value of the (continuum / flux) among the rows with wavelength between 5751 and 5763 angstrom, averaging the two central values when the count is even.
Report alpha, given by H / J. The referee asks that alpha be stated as 0.97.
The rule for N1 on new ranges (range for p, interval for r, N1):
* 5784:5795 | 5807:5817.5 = -12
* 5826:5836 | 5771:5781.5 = -2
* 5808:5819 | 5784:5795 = -4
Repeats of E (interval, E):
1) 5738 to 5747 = -49.2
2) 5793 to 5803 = -54.5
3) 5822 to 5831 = -49.1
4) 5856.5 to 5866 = -52.1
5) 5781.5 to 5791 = -51.6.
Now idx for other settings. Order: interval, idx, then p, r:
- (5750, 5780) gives 6891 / 7129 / 238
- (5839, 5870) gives 7169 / 7408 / 239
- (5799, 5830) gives 7210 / 7451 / 240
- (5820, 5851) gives 7229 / 7470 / 241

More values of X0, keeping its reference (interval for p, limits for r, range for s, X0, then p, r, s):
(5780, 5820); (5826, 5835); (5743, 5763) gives 34.0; 23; 12.5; 2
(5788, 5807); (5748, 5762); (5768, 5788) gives 33.6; 21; 10.0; -2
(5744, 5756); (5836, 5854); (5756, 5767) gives 18.4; 3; 24.9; 10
